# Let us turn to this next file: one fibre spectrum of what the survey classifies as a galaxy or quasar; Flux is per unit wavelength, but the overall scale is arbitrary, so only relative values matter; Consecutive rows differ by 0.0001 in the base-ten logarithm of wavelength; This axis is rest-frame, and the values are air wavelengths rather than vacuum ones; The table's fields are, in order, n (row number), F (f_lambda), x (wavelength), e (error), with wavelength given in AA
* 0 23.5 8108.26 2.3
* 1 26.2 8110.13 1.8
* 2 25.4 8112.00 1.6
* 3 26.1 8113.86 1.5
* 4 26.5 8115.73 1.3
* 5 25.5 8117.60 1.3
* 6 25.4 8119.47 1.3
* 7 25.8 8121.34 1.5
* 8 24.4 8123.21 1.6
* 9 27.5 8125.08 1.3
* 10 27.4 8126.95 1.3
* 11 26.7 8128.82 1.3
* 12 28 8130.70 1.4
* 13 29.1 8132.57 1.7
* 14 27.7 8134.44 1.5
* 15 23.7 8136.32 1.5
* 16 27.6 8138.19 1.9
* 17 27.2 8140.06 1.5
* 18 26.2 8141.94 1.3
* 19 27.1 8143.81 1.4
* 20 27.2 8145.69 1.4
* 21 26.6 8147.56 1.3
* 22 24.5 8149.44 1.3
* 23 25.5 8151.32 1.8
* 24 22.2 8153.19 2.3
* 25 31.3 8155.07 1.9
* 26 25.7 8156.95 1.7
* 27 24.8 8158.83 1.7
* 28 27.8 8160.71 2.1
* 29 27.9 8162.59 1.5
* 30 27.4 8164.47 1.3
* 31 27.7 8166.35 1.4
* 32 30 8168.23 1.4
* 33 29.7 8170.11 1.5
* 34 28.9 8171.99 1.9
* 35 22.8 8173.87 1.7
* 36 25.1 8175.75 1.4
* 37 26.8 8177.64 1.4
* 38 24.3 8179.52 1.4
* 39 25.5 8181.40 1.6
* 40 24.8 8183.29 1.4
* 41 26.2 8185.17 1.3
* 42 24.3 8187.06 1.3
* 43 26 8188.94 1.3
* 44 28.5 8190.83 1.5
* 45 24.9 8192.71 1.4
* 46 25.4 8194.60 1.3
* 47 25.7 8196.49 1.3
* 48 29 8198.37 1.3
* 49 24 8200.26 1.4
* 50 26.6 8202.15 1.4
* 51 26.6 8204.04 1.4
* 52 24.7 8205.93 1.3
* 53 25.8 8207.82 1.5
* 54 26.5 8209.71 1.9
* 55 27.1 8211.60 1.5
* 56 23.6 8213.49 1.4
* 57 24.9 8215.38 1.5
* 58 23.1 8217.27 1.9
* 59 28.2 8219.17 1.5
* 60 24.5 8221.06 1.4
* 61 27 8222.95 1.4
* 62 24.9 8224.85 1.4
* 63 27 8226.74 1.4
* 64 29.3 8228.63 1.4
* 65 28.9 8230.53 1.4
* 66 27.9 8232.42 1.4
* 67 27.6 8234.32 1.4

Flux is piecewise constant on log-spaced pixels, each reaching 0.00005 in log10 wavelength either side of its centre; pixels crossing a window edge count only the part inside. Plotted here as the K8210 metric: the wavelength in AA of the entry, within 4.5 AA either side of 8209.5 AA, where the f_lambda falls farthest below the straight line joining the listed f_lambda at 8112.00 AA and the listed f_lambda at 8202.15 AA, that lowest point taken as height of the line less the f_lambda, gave 8213.49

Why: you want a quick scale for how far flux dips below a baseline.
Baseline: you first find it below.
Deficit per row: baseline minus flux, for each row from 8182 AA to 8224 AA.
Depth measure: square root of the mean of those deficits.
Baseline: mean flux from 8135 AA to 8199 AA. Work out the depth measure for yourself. 0.8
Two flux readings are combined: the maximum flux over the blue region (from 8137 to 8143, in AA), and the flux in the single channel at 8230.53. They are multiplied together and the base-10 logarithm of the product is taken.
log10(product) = 2.90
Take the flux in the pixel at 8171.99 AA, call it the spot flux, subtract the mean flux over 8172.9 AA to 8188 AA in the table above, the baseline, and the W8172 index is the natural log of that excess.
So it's 1.4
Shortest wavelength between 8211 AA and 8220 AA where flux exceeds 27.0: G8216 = 8211.60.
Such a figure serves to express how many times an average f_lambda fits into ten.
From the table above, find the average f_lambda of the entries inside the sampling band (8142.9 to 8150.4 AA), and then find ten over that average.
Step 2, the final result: 0.380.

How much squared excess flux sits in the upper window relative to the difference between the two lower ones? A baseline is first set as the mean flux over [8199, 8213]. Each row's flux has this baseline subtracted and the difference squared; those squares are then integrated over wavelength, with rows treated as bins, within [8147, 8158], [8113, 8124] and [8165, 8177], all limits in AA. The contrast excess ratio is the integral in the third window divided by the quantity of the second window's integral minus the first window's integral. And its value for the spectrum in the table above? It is -1.3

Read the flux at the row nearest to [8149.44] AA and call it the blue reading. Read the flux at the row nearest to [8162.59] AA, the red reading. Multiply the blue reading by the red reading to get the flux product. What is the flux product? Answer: 684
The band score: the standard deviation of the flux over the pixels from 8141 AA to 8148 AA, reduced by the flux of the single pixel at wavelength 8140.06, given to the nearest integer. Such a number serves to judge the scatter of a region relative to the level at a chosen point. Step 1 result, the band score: -27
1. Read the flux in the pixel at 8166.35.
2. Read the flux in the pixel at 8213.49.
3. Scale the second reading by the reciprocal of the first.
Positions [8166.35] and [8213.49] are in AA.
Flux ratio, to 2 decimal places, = 0.85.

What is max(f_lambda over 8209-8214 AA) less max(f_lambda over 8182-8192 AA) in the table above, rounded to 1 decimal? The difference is -1.4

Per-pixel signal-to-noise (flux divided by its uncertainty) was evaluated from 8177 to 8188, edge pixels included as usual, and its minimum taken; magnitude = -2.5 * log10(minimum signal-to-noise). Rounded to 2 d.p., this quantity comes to -3.01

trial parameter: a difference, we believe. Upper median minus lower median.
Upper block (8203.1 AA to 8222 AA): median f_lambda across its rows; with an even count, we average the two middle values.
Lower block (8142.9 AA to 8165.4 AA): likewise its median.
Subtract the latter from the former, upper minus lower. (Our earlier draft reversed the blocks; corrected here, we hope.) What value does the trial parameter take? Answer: -1.5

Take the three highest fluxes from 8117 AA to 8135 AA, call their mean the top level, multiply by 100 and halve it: 1413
